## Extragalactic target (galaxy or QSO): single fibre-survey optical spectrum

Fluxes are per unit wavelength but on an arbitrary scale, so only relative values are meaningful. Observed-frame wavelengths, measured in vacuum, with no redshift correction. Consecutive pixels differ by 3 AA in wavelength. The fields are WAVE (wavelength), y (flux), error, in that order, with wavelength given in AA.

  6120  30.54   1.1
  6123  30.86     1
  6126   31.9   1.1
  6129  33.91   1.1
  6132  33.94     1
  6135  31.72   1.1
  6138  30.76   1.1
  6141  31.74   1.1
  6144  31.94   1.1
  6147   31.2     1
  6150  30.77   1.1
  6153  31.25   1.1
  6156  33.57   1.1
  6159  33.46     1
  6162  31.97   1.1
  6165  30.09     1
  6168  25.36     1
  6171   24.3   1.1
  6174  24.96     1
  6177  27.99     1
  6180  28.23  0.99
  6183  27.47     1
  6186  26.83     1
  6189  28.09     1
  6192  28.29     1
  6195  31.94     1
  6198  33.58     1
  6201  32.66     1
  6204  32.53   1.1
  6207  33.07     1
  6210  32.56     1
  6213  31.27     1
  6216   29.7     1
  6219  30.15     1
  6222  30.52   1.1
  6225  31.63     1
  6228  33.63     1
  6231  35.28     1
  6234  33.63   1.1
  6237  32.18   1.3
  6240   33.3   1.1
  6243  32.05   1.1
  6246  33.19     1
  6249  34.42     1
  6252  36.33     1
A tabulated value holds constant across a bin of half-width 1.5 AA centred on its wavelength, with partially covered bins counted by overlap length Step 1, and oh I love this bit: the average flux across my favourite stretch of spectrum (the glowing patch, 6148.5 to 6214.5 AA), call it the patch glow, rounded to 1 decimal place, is 30.0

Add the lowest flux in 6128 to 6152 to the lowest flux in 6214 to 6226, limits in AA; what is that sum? 60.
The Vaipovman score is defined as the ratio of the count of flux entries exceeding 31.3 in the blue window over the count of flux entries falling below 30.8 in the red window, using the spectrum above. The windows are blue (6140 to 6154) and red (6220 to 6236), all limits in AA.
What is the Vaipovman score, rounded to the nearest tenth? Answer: 2.0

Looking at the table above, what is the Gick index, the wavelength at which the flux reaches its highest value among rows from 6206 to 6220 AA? 6207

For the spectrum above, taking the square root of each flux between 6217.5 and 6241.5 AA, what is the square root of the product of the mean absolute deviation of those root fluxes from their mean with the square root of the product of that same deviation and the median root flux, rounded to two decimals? 0.32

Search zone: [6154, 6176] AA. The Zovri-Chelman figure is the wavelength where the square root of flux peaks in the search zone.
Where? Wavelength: 6156 AA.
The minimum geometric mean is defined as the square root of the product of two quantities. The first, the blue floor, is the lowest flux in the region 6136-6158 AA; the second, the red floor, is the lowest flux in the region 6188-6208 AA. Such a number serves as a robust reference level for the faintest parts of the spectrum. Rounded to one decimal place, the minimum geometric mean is 29.4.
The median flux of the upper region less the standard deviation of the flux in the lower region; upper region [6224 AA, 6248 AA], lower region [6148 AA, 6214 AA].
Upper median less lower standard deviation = 30.3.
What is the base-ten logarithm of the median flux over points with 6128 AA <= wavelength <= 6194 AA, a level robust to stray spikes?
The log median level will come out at 1.488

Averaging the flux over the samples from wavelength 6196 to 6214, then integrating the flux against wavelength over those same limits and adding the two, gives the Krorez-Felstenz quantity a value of 620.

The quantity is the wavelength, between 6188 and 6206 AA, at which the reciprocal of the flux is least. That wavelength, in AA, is 6198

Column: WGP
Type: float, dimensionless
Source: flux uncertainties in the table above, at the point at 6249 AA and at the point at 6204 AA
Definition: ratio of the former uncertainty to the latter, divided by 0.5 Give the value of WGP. 1.82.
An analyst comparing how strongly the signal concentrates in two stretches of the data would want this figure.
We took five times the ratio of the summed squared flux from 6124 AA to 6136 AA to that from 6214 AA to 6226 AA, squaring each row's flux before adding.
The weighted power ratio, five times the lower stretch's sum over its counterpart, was 5.8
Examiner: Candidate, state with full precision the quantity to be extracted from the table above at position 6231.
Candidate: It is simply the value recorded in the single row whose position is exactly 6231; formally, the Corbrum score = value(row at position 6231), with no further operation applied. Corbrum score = 35.28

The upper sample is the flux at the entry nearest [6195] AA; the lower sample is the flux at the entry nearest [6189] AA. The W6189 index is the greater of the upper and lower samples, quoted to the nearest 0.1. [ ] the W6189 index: 31.9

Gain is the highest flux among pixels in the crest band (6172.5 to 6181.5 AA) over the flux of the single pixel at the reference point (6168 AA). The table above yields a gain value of 1.11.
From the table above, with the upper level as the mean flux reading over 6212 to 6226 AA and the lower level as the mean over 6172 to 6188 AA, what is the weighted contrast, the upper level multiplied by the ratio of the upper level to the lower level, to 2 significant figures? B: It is 35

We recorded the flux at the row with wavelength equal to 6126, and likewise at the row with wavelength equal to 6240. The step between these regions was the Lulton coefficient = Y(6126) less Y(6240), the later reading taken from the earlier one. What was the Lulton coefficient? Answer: -1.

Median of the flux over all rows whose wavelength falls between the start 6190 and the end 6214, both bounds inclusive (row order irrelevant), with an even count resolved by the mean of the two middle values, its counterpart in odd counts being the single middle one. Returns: 32.5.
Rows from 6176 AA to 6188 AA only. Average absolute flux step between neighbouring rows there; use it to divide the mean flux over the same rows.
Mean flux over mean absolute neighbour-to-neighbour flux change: 51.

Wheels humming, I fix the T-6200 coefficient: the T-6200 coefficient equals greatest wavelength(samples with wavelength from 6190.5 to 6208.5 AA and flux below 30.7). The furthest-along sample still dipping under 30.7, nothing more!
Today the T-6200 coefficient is 6192 AA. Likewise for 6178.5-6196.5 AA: 6192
